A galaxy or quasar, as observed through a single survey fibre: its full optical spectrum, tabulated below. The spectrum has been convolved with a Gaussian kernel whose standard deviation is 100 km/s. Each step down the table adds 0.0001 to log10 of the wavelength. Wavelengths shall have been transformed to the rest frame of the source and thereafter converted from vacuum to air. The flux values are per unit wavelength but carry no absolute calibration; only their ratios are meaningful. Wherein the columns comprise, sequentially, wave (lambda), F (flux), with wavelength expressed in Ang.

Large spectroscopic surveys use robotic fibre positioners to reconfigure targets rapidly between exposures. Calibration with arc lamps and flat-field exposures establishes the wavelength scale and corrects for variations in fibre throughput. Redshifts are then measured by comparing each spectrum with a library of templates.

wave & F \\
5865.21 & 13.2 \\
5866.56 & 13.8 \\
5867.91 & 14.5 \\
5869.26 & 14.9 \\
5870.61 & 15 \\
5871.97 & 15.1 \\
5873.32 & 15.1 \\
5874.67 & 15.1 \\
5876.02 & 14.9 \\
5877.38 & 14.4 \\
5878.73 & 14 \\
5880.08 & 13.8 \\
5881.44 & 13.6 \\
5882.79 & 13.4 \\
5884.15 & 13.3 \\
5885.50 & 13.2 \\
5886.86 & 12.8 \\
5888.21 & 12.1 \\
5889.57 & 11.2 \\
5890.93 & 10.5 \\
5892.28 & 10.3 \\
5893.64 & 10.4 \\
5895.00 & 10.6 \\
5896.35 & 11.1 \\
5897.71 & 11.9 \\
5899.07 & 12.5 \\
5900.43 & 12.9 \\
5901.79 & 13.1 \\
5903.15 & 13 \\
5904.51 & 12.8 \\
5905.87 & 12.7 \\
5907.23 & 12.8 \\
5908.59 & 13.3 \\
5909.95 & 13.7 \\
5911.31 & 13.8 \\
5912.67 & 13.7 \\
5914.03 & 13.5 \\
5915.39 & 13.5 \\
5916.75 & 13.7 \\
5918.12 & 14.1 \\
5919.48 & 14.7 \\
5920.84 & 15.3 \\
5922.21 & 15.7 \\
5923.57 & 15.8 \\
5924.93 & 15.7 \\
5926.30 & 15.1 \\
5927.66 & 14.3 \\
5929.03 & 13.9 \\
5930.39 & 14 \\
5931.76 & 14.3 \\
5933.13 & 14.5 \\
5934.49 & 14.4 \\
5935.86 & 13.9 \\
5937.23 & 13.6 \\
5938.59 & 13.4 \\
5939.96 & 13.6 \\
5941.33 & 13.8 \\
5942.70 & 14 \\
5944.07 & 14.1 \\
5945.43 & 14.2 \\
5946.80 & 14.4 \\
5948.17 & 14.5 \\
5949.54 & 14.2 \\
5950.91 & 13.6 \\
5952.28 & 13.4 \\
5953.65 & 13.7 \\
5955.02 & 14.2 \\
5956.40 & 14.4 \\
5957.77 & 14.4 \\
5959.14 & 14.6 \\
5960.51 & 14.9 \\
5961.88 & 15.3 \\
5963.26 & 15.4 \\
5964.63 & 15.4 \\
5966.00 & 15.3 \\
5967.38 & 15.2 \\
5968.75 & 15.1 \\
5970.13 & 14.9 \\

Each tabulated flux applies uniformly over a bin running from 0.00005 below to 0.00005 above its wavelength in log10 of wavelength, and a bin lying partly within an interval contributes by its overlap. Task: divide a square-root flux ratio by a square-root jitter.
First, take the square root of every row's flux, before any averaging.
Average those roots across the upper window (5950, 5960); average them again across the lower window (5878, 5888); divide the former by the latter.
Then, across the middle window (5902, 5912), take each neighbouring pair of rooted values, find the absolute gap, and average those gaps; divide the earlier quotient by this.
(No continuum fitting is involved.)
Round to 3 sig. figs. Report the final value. 31.8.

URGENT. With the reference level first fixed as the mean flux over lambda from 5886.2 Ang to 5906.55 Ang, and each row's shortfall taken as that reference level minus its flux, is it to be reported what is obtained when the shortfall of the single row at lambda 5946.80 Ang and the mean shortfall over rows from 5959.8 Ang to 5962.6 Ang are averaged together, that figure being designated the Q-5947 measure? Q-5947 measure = -2.9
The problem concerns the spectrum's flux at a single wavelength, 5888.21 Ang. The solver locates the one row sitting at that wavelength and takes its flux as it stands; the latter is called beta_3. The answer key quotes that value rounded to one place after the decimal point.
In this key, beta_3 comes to 12.1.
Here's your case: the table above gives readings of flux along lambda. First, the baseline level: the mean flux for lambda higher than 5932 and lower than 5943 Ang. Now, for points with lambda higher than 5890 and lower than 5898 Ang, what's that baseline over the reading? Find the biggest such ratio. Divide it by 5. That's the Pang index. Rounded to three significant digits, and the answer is 0.270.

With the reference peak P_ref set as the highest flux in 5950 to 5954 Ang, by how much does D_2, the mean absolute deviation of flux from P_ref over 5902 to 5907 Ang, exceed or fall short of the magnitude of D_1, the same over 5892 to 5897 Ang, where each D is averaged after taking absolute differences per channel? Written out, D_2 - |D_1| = -2.2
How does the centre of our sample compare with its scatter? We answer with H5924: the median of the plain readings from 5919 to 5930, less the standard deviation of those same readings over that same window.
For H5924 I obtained 14.5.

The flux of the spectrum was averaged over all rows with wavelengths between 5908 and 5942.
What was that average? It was 14.2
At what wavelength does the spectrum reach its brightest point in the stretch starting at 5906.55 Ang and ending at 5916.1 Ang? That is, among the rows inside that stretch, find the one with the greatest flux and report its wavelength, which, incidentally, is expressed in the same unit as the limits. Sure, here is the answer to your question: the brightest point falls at 5911.31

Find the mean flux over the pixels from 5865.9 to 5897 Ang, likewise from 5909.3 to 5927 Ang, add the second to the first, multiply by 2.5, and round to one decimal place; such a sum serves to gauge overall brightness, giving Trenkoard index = 69.2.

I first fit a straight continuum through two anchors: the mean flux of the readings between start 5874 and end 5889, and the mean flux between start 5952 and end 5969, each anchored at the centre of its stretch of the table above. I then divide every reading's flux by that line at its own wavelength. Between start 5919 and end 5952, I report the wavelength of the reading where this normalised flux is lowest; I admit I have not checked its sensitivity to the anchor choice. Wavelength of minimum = 5938.59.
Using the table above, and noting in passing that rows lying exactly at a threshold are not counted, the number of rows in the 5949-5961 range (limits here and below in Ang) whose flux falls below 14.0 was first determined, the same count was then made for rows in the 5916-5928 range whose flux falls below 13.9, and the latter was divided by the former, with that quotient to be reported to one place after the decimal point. 0.3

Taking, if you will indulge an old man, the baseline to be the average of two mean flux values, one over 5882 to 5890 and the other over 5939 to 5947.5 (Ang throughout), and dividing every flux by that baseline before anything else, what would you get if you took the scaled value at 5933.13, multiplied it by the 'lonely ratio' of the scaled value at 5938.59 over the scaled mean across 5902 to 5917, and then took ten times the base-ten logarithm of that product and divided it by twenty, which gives 0.019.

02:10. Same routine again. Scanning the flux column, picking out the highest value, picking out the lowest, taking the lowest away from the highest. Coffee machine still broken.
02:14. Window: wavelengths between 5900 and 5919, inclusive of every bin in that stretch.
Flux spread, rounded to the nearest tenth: 1.4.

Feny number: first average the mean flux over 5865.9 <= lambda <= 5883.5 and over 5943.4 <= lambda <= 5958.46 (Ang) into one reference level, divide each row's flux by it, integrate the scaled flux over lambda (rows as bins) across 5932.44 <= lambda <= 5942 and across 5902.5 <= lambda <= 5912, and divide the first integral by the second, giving 1.06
